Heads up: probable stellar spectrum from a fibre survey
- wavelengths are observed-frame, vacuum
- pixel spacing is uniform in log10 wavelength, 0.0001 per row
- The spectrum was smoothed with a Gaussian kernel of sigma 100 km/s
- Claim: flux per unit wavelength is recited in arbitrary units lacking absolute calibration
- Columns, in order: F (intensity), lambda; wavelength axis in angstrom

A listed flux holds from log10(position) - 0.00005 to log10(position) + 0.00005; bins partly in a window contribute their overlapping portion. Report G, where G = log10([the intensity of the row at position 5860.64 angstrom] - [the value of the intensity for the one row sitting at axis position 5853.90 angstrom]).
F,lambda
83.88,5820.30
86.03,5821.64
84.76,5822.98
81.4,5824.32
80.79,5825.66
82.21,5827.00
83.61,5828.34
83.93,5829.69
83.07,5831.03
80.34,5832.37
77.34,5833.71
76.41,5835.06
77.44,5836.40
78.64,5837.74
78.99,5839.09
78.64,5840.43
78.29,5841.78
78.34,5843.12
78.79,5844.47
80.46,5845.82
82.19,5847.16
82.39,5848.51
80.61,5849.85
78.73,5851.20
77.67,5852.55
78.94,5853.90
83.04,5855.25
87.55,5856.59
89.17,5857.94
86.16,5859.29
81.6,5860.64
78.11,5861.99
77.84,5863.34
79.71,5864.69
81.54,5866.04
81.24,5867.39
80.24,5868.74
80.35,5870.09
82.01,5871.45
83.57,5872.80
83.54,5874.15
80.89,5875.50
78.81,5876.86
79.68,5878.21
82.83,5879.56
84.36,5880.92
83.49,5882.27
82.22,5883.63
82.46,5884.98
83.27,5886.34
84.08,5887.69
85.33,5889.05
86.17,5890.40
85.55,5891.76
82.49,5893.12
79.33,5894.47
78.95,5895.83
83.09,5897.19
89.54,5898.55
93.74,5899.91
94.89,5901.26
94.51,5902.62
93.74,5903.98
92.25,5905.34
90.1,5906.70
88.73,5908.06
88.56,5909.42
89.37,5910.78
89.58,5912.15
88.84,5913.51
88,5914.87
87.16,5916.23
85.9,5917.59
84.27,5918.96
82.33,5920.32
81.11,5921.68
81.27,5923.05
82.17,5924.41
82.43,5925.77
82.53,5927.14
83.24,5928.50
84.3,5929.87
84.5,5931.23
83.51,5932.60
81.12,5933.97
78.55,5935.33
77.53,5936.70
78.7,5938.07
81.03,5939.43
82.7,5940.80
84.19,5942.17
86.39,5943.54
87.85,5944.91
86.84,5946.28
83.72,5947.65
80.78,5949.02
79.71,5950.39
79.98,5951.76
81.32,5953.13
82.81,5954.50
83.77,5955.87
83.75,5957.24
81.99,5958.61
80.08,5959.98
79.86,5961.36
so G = 0.42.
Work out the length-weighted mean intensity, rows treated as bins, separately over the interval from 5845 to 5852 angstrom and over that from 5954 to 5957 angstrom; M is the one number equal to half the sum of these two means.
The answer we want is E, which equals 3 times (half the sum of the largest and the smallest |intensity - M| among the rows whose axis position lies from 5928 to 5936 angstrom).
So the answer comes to 7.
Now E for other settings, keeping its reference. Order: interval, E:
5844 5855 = 7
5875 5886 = 5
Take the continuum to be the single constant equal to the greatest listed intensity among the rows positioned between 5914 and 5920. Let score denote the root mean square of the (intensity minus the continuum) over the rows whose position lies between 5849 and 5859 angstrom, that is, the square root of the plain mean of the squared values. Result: 7.1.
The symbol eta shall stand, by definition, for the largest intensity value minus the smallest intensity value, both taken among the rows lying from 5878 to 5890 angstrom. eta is 6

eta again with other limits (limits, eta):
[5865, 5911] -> 16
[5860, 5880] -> 6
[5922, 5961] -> 10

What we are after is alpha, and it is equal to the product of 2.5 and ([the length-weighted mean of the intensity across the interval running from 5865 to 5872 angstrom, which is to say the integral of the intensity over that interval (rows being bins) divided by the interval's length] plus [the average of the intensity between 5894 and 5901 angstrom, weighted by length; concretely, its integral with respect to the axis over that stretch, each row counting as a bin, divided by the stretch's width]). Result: 417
